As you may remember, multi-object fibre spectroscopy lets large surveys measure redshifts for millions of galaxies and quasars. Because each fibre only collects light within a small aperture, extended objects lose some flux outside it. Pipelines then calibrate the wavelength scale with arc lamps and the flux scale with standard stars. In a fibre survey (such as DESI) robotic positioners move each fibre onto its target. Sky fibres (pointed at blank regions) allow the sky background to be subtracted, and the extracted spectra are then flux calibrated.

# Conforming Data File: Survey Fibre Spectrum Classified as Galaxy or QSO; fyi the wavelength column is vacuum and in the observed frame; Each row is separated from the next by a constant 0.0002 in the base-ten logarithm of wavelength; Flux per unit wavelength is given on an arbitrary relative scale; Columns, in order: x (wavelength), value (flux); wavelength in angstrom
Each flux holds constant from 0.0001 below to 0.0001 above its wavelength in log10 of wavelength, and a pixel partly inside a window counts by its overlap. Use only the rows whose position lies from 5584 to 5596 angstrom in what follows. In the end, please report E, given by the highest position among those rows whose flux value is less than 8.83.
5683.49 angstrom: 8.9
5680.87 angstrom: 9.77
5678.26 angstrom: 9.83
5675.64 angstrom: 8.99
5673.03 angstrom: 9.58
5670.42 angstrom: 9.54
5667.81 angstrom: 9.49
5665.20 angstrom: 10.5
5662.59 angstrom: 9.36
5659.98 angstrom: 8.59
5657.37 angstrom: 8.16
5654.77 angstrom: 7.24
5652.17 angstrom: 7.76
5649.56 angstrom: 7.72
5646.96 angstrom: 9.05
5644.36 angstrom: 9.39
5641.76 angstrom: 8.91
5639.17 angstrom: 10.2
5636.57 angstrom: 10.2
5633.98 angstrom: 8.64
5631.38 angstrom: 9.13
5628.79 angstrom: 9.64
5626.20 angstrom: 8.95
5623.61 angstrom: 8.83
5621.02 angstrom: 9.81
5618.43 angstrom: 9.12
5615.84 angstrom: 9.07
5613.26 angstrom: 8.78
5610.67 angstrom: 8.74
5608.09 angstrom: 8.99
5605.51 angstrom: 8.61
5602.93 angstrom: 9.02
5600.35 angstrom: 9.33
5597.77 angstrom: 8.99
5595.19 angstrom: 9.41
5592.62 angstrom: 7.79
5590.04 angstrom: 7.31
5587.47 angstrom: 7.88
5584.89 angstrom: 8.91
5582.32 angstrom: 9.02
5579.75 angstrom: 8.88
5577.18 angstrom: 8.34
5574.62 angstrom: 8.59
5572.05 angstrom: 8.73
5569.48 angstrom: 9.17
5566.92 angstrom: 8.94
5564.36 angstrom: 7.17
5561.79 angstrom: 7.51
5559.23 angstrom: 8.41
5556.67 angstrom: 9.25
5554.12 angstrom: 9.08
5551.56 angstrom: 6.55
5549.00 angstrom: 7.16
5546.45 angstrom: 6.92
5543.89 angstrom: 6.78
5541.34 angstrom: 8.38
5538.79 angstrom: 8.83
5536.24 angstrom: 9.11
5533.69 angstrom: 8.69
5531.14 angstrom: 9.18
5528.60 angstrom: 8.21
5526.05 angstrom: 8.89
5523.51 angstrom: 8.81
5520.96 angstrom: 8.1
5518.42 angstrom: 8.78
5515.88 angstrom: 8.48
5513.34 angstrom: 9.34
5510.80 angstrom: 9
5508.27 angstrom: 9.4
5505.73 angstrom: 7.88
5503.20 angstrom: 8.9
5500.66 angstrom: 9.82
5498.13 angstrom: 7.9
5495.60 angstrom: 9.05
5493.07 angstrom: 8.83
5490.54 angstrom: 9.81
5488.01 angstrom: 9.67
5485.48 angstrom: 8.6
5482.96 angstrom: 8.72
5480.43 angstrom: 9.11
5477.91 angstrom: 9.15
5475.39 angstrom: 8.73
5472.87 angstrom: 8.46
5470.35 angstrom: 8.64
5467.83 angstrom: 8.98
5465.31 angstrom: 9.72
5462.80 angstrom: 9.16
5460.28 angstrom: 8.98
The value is 5592.62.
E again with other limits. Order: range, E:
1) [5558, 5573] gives 5572.05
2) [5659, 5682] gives 5659.98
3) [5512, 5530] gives 5528.60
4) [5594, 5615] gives 5613.26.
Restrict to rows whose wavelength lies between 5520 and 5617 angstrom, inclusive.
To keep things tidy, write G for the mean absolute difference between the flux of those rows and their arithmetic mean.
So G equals 0.63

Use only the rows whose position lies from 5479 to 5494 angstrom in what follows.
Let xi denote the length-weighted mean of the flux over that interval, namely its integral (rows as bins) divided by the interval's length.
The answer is 9.13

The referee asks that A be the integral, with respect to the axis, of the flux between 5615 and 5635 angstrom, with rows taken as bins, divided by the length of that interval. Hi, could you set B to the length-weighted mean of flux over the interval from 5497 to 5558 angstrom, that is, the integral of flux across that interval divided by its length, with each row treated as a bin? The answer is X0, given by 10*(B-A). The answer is -6.8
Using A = 9.15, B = 8.5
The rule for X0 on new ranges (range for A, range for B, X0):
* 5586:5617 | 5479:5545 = 1.3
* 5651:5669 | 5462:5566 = -1.2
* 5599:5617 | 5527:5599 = -6.1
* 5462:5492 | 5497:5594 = -6.4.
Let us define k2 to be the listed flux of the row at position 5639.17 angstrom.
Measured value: 10.2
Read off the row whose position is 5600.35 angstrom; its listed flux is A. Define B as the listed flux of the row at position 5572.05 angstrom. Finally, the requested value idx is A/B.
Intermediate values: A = 9.33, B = 8.73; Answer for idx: 1.07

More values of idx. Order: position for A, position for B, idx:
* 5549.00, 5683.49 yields 0.80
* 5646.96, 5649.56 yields 1.17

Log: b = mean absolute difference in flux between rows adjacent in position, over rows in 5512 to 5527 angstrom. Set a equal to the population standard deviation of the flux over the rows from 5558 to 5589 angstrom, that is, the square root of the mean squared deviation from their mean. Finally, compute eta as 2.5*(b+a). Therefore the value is 2.8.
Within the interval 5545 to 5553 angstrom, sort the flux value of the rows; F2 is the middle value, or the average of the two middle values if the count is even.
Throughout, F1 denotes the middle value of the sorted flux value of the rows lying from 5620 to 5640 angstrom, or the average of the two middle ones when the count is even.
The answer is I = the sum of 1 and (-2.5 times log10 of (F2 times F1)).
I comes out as -3.53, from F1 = 9.4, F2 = 6.9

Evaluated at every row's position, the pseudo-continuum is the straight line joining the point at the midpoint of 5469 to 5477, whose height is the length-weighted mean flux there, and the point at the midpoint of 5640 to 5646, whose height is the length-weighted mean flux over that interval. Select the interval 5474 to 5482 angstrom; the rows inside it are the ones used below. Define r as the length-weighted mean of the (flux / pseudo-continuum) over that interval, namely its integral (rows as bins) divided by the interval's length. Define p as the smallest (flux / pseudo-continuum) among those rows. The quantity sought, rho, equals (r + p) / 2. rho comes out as 1.02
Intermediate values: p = 1.01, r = 1.037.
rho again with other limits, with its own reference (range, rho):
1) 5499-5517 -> 0.96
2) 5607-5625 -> 0.97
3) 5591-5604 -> 0.92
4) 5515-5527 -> 0.95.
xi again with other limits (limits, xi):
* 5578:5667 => 8.88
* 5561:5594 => 8.34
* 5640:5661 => 8.39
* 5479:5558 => 8.62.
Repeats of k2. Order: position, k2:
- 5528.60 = 8.21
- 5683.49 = 8.9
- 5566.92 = 8.94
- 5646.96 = 9.05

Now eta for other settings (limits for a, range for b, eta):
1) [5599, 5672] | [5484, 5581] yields 3.6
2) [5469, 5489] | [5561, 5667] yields 2.3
